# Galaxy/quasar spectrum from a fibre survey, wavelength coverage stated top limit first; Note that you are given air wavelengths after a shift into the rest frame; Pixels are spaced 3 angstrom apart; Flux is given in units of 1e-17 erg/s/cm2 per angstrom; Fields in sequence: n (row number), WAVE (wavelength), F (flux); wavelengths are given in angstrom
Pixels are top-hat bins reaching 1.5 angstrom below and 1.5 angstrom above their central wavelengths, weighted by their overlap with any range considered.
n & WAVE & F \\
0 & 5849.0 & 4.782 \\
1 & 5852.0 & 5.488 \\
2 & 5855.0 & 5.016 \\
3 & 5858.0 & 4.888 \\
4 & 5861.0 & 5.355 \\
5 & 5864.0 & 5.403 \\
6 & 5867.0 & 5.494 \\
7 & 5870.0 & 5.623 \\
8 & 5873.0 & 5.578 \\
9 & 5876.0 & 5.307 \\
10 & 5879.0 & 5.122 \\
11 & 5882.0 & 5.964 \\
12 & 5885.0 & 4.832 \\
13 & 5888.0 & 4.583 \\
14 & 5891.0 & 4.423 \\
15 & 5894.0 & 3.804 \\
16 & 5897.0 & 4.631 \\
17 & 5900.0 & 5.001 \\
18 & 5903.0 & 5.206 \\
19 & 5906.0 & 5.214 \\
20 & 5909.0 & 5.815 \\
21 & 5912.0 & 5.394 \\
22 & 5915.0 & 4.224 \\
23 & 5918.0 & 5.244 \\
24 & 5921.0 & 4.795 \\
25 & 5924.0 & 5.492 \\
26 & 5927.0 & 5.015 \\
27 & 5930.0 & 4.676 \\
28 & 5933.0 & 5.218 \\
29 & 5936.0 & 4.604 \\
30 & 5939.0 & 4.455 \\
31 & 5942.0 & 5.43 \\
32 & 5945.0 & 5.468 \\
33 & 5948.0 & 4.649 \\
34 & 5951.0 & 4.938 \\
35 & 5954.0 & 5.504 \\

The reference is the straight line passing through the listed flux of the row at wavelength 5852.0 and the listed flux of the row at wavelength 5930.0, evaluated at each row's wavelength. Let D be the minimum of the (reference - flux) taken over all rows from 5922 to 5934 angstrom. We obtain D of -0.8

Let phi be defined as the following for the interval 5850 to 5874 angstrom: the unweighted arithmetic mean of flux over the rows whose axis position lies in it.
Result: 5.36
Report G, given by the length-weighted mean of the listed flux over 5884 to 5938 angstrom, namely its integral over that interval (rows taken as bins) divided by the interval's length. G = 4.89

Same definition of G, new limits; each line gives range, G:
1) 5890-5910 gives 4.86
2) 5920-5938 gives 4.96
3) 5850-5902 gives 5.09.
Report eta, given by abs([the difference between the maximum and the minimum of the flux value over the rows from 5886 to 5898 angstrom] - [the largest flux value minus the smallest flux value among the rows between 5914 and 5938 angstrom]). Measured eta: 0.4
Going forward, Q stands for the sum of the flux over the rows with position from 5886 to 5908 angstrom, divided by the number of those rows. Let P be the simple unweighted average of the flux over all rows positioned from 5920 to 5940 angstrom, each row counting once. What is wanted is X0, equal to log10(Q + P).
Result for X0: 0.98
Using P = 4.89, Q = 4.69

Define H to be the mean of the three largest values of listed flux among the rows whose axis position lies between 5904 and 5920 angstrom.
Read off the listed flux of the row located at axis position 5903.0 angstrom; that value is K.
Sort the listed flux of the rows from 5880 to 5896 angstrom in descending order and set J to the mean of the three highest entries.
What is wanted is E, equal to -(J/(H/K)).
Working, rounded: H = 5.5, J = 5.1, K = 5.206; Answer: -4.87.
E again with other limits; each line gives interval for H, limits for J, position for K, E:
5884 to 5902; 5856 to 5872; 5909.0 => -6.64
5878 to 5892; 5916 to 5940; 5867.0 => -5.51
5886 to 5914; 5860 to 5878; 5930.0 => -4.75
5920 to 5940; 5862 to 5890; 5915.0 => -4.61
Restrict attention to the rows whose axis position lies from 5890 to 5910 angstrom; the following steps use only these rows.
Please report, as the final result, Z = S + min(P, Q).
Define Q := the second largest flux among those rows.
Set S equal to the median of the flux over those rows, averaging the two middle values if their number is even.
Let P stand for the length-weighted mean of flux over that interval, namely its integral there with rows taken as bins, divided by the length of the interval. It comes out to 9.9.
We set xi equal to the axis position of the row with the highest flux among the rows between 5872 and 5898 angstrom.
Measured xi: 5882.0 angstrom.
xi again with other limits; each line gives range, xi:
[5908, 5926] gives 5909.0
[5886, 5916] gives 5909.0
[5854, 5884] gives 5882.0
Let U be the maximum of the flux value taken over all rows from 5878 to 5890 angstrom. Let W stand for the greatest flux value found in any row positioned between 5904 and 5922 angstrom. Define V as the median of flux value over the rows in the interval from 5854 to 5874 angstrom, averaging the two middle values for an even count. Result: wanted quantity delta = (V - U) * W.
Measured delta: -3.3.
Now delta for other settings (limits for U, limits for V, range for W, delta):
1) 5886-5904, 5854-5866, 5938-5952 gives -0.1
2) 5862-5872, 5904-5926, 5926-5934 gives -2.0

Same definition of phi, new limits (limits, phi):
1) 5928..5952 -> 4.93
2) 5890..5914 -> 4.94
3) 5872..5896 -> 4.95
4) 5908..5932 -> 5.08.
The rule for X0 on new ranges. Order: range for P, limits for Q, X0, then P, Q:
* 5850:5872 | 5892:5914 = 1.01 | 5.32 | 5.01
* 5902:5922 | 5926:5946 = 1.00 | 5.13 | 4.98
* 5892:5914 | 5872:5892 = 1.01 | 5.01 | 5.12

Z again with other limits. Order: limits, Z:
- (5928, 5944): 9.6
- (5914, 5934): 10.0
